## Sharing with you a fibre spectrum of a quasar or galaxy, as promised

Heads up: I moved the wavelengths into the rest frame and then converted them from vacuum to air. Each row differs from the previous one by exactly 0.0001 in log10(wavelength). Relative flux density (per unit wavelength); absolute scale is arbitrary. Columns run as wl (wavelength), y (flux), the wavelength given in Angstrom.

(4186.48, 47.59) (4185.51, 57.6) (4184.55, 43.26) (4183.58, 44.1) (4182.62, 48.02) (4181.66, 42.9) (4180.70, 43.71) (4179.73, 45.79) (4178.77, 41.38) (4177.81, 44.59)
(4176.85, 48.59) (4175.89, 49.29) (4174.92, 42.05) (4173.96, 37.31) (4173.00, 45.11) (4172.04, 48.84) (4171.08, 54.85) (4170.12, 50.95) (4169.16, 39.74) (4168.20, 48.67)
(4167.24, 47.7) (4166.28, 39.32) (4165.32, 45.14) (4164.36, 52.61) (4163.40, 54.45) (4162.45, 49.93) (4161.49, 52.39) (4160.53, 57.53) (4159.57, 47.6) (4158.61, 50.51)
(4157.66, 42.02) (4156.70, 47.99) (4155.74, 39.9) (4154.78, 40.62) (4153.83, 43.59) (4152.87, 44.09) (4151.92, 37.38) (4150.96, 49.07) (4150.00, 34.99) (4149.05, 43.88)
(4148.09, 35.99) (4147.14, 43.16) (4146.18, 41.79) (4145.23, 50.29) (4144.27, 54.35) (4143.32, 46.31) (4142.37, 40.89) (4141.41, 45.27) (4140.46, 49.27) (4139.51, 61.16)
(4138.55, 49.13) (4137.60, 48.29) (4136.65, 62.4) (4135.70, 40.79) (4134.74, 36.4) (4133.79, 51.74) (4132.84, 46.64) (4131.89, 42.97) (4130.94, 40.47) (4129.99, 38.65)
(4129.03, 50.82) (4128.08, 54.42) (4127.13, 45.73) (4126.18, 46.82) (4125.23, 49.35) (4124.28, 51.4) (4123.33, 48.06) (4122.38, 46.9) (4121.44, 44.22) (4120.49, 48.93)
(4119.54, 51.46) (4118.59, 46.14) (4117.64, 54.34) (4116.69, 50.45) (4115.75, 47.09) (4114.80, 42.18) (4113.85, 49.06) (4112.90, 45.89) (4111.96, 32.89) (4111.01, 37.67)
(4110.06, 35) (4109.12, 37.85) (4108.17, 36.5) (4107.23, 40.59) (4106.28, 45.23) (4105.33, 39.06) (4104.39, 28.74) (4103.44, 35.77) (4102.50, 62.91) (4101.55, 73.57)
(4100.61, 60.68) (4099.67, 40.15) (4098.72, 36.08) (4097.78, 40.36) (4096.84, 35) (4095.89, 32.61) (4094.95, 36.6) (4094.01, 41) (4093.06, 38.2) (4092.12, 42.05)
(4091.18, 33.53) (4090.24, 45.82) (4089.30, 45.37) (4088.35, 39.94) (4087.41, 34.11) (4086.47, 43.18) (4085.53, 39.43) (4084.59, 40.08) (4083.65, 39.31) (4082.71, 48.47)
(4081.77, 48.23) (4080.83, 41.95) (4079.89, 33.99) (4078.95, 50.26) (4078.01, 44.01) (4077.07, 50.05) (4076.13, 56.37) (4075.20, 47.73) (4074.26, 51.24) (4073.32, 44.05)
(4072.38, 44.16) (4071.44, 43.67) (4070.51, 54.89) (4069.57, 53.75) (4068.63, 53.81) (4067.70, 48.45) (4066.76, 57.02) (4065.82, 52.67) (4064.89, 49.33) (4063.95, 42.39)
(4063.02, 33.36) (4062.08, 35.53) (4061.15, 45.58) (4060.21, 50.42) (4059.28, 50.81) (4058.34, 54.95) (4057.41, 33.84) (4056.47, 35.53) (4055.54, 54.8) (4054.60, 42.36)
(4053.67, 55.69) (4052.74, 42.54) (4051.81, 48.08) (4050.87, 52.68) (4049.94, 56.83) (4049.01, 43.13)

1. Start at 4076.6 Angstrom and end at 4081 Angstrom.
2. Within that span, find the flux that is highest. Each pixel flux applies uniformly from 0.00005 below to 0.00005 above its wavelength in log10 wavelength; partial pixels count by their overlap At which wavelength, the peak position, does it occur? 4078.95 Angstrom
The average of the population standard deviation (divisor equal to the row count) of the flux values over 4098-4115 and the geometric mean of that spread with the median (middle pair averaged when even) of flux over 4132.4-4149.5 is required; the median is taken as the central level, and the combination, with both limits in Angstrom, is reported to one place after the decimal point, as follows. 17.1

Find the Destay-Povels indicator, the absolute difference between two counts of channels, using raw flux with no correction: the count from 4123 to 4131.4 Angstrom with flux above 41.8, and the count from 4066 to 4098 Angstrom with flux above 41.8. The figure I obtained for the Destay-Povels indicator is 14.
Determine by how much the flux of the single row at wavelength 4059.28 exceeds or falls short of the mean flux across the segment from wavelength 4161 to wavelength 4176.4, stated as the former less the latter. 3.4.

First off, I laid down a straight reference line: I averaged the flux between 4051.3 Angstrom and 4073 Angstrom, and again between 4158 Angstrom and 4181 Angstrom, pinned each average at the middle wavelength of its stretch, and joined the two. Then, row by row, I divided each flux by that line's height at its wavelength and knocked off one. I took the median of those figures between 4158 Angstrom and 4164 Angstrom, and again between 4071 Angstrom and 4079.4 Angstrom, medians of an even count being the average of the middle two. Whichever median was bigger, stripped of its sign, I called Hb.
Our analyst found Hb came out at 0.09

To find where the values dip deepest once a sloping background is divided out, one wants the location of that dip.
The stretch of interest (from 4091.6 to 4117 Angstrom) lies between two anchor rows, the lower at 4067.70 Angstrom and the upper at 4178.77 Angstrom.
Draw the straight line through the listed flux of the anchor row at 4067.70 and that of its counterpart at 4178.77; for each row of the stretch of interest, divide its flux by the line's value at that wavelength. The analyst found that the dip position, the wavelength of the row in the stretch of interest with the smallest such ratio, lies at 4104.39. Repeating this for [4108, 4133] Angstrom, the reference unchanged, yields 4111.96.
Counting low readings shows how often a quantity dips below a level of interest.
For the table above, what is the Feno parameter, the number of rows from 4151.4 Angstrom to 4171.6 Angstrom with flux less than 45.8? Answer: 9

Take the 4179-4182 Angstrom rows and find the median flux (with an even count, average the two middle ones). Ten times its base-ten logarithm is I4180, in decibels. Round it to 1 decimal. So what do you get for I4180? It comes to 16.4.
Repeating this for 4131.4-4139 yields 16.8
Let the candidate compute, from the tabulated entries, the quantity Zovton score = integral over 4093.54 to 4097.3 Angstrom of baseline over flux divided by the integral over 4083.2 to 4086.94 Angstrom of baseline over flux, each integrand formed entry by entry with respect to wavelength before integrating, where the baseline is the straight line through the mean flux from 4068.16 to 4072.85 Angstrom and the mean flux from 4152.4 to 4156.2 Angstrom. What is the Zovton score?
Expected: 1.10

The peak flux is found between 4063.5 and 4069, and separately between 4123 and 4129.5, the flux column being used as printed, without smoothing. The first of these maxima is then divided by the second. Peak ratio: 1.05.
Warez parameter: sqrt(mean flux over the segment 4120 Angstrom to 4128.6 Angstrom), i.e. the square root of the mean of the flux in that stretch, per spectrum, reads 6.96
